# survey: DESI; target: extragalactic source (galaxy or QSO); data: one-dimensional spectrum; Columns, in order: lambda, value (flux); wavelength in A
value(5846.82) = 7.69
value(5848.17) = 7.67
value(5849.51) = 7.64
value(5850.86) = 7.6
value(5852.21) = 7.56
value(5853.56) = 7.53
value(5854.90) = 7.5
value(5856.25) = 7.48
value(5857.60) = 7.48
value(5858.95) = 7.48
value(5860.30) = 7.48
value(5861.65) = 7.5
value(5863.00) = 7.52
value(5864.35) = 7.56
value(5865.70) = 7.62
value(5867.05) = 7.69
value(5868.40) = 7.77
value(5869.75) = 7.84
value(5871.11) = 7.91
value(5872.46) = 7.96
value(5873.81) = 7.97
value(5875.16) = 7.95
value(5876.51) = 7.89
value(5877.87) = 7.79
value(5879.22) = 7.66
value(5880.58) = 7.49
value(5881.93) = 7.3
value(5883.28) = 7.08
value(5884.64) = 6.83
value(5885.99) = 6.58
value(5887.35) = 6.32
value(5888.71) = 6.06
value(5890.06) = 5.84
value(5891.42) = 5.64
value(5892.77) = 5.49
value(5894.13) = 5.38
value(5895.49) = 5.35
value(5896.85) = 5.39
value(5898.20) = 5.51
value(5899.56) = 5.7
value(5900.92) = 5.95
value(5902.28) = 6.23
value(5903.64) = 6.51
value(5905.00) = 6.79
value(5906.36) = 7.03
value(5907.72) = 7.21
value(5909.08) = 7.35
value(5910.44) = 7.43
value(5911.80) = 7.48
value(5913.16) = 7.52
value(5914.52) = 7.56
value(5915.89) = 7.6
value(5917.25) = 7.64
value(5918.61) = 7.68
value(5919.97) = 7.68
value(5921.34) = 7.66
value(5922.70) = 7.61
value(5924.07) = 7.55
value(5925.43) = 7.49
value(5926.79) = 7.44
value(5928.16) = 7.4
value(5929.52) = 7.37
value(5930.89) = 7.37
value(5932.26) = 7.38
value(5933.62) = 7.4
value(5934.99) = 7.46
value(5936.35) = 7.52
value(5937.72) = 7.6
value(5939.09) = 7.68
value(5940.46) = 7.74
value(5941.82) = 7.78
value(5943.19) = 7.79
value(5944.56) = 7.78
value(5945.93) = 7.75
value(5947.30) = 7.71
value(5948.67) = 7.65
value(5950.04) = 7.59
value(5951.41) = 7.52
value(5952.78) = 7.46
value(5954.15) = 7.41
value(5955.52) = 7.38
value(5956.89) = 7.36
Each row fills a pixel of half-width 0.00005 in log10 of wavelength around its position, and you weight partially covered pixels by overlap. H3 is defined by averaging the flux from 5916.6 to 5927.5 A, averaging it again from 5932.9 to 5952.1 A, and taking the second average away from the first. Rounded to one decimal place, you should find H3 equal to 0.0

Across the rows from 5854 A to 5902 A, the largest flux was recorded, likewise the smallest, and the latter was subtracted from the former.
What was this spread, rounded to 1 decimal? 2.6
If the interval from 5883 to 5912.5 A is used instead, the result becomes 2.1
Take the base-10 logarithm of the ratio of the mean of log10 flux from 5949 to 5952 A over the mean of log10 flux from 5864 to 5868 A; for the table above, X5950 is -0.002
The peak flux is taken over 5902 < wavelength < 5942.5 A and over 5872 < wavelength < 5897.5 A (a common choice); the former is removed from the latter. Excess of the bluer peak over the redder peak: 0.19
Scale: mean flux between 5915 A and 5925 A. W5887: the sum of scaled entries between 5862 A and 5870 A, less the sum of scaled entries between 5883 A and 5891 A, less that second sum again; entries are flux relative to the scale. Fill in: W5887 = -4.1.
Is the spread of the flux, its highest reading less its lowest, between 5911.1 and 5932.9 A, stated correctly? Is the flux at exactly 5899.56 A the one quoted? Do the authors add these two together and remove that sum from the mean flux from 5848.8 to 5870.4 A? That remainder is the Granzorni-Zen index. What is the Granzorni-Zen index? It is 1.6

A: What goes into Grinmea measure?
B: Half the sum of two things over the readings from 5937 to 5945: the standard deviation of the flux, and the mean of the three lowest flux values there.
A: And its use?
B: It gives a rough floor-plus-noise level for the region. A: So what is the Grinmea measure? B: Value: 3.87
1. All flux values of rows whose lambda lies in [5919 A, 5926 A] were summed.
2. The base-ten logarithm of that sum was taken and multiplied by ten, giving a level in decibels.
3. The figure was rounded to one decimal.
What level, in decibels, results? 15.8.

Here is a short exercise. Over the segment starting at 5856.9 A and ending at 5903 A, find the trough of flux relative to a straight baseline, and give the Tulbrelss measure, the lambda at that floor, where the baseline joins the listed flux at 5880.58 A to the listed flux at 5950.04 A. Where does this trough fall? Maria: 5895.49 A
